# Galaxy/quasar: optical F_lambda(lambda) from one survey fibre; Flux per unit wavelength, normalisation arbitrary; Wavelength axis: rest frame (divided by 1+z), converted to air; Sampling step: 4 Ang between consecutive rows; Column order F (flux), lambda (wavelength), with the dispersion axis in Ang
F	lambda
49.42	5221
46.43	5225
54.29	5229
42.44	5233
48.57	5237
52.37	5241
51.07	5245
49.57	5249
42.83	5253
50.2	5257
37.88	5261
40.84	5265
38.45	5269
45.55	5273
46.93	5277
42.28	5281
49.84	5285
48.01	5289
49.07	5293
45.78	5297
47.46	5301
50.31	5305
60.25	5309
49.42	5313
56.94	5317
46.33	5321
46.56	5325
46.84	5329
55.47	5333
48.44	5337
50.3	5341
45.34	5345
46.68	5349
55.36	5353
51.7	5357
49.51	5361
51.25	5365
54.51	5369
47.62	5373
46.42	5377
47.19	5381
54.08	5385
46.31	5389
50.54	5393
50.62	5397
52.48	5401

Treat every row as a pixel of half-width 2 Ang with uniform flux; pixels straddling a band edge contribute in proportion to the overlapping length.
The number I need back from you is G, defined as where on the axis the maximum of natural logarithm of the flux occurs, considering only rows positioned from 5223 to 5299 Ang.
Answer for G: 5229 Ang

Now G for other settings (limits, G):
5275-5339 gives 5309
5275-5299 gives 5285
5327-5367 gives 5333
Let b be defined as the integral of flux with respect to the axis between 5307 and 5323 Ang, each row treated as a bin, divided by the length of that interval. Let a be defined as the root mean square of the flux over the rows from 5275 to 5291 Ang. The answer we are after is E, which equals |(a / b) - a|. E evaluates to 46.0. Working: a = 47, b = 53.2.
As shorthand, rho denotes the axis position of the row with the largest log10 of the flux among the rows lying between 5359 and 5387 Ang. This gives 5369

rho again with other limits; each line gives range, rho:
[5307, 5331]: 5309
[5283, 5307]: 5305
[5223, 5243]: 5229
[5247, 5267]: 5257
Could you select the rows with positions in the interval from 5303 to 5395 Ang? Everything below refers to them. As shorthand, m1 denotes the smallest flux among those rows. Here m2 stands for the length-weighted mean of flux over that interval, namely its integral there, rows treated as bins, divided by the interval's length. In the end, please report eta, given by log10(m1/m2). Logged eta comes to -0.045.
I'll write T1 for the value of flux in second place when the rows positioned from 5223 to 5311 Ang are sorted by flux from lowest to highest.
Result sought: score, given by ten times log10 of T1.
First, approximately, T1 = 38.45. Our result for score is 15.8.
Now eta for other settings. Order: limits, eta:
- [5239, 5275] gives -0.079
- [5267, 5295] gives -0.075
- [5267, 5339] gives -0.101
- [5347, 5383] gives -0.032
